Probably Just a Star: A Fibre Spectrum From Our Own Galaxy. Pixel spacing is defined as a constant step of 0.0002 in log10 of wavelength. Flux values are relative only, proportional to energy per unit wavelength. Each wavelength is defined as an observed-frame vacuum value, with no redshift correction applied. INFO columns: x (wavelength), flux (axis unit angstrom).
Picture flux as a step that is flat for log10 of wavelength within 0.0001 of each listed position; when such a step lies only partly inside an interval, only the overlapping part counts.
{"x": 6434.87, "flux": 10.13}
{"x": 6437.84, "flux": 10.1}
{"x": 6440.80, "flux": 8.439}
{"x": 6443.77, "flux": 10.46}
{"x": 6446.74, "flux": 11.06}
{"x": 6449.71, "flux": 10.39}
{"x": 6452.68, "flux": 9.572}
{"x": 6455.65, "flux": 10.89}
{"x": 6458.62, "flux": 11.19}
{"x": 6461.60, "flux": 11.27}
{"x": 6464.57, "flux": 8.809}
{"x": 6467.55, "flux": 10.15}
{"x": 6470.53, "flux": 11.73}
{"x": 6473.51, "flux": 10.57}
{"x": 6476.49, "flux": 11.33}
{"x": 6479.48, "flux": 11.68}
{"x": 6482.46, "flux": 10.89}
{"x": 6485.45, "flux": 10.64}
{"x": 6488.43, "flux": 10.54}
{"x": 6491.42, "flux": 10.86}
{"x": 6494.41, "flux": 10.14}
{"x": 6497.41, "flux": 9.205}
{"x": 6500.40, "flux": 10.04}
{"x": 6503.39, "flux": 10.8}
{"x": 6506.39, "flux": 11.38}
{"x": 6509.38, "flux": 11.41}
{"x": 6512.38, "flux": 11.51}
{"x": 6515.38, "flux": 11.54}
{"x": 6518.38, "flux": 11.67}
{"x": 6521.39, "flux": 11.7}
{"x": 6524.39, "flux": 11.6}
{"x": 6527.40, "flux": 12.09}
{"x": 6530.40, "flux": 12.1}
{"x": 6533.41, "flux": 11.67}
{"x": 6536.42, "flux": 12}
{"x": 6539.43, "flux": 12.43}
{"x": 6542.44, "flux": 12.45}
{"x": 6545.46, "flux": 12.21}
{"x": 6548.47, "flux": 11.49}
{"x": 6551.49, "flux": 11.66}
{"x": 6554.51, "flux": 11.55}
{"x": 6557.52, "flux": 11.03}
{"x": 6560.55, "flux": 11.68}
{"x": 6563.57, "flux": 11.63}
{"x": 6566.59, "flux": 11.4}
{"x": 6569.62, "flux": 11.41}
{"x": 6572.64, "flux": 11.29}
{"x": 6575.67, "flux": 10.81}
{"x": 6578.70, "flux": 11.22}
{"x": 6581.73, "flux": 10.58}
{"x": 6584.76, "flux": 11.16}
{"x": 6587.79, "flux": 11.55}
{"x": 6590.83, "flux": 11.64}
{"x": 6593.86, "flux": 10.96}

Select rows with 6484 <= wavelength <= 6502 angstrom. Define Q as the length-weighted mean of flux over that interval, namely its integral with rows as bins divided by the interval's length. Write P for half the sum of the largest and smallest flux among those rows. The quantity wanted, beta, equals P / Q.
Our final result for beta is 0.980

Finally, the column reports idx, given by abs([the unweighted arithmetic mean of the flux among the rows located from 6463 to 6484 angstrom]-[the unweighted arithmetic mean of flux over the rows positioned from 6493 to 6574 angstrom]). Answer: 0.71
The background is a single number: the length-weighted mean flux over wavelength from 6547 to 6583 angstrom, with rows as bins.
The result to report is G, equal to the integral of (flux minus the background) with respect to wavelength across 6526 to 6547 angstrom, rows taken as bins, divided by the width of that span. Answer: 0.8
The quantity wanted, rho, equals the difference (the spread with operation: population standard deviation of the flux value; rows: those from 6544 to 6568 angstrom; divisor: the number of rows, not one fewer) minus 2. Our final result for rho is -1.69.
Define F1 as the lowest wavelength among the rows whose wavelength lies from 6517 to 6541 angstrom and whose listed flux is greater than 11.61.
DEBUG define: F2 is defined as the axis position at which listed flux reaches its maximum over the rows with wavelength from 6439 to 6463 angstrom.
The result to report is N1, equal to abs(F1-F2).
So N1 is 56.8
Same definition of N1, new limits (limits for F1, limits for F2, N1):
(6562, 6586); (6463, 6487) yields 93.0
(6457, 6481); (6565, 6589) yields 117.3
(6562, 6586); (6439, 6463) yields 102.0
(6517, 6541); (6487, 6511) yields 9.0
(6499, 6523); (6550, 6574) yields 42.2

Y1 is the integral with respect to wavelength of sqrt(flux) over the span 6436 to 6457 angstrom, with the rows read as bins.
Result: 66.8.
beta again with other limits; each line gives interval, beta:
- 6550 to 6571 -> 0.989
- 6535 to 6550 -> 0.988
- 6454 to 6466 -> 0.952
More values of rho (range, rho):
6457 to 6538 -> -1.18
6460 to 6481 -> -1.03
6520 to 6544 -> -1.69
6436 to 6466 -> -1.06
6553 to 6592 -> -1.67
